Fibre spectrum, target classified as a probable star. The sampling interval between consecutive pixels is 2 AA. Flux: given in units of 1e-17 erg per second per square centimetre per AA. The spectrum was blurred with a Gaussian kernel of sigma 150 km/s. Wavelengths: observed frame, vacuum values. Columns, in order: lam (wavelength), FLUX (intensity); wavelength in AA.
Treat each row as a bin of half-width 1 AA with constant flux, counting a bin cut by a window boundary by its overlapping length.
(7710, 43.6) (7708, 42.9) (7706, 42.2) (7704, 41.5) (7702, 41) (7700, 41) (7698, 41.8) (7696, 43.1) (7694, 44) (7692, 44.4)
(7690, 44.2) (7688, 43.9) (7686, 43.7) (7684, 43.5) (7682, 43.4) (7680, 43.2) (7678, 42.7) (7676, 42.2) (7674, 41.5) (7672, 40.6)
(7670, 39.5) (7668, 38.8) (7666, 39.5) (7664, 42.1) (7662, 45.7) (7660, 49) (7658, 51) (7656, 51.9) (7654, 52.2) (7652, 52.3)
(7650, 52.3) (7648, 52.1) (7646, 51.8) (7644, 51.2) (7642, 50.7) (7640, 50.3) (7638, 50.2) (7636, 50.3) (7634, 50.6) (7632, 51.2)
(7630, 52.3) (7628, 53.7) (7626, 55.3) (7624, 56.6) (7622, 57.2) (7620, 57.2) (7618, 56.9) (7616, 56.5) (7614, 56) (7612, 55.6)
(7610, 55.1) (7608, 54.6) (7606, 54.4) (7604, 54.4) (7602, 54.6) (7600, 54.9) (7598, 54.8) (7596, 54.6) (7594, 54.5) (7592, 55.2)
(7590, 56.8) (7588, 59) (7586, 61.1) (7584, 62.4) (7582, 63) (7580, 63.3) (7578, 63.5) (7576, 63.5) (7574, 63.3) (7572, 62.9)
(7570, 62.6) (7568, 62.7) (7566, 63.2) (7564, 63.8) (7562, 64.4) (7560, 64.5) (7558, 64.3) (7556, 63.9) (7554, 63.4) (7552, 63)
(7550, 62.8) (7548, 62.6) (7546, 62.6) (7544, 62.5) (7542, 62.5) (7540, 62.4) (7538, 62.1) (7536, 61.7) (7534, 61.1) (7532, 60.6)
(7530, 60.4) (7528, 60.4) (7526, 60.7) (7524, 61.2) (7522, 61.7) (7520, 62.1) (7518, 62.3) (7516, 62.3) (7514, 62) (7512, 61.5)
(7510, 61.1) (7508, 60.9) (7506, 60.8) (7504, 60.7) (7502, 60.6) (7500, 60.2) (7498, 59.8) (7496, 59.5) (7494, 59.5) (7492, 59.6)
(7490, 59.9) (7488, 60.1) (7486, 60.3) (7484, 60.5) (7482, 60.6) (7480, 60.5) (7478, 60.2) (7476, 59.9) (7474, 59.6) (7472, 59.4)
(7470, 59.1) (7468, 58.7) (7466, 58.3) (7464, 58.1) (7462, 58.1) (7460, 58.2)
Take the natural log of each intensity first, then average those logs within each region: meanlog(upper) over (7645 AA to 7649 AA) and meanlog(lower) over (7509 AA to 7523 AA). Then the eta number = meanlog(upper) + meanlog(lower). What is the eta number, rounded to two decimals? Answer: 8.08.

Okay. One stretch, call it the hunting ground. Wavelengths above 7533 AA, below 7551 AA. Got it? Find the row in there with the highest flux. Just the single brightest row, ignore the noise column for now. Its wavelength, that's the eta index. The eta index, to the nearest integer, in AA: 7550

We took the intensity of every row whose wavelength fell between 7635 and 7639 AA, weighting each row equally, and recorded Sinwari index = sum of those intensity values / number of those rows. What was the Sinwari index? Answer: 50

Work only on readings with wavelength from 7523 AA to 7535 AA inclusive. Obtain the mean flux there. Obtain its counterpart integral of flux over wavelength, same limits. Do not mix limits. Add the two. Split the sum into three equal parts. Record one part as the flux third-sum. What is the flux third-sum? 263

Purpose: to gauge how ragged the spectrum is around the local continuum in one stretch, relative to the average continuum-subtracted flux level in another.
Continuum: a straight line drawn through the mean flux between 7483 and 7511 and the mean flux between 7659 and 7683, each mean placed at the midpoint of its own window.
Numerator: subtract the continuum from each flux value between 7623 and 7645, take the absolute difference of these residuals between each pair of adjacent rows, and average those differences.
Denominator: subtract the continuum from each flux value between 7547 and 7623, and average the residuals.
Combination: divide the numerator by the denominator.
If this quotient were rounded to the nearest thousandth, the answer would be 0.080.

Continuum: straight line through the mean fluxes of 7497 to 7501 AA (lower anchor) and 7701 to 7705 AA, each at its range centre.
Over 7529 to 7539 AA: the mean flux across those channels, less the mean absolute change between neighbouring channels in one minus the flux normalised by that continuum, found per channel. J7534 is 61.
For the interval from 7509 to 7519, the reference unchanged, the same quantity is 62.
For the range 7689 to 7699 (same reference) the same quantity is 43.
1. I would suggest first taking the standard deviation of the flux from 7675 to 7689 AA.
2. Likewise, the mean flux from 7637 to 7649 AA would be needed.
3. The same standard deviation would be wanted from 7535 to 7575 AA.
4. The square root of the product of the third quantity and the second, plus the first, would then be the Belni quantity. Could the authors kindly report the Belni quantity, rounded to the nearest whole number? 7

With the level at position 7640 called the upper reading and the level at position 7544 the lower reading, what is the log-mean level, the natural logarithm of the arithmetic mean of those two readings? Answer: 4.03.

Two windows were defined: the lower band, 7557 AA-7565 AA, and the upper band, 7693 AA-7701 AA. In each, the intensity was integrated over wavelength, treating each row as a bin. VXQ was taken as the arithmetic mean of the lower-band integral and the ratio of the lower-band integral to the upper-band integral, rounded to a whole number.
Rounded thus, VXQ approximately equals 258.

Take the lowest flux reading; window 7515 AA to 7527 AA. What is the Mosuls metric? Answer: 60.7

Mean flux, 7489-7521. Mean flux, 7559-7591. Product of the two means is 3800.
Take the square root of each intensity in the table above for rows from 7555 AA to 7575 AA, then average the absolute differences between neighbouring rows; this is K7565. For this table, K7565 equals 0.02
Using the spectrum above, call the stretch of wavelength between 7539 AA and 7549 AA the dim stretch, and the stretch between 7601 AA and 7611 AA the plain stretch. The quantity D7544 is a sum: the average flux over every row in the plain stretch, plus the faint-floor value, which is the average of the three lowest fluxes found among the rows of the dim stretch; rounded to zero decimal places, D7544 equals 117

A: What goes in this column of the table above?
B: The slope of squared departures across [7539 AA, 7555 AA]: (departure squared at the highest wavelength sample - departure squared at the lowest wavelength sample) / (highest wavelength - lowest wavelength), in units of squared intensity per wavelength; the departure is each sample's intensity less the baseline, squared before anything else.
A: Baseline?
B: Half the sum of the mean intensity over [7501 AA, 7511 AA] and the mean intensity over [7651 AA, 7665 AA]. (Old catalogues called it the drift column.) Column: 1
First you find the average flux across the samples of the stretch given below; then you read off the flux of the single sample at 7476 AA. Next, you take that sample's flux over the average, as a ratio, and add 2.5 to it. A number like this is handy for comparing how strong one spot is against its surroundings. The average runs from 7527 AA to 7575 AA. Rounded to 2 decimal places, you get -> 3.46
